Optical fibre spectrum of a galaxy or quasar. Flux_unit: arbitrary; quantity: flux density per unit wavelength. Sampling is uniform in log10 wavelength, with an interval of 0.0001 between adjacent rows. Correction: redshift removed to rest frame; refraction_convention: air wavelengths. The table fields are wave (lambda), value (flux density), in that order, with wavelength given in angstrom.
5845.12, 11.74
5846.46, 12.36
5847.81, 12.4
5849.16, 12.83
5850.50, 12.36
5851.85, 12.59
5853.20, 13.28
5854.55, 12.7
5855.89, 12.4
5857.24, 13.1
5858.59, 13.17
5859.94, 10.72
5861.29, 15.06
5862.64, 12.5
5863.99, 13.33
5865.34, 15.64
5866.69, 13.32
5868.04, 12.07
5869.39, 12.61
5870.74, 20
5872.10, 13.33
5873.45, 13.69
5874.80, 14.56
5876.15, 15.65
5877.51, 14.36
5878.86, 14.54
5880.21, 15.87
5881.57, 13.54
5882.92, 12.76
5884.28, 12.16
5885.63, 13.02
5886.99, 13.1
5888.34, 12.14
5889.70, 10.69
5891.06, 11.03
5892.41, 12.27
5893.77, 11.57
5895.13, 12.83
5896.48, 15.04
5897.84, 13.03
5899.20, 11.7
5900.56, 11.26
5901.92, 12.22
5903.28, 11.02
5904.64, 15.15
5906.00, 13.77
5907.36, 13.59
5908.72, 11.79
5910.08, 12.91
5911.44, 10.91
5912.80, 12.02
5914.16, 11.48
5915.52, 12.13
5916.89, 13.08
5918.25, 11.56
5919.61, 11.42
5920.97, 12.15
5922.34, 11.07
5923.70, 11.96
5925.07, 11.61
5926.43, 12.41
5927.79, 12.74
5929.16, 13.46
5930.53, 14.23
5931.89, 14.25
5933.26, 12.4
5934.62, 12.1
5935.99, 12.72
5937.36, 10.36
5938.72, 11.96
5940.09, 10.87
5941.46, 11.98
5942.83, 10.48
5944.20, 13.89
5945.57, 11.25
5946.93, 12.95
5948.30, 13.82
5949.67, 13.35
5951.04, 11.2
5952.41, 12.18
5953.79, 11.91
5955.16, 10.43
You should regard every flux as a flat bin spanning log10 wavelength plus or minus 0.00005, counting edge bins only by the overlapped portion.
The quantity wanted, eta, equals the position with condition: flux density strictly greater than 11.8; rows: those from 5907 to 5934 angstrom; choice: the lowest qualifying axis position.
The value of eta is 5907.36 angstrom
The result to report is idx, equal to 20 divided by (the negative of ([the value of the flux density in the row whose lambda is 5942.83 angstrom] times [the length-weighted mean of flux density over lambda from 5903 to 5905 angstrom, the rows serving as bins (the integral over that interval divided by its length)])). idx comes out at -0.145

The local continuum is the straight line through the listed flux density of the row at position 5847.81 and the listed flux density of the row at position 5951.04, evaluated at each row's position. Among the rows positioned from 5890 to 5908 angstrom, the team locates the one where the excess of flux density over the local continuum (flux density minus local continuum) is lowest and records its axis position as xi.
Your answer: 5891.06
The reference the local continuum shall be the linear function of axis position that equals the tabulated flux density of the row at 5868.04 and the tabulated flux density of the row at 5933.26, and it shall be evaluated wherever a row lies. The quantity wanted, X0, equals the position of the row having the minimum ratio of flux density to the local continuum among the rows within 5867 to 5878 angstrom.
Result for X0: 5868.04 angstrom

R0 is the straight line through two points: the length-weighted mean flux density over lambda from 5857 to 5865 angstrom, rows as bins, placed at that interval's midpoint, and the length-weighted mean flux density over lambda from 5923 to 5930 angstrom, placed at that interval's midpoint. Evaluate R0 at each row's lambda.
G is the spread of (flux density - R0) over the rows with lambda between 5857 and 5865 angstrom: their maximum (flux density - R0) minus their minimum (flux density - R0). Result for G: 4.4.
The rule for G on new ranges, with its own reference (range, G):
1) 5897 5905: 4.1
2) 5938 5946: 3.4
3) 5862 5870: 3.5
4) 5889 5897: 4.4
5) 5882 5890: 2.4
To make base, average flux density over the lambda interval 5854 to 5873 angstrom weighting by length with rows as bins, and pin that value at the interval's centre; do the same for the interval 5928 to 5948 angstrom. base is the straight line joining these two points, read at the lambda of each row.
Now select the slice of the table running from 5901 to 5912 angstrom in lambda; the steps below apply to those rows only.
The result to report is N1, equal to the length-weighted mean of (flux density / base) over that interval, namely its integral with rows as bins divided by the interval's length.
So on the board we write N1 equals 0.98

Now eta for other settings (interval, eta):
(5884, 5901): 5884.28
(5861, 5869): 5861.29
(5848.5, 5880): 5849.16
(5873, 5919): 5873.45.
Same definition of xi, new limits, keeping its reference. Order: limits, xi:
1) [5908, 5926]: 5911.44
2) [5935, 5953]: 5937.36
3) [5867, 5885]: 5868.04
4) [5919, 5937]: 5922.34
